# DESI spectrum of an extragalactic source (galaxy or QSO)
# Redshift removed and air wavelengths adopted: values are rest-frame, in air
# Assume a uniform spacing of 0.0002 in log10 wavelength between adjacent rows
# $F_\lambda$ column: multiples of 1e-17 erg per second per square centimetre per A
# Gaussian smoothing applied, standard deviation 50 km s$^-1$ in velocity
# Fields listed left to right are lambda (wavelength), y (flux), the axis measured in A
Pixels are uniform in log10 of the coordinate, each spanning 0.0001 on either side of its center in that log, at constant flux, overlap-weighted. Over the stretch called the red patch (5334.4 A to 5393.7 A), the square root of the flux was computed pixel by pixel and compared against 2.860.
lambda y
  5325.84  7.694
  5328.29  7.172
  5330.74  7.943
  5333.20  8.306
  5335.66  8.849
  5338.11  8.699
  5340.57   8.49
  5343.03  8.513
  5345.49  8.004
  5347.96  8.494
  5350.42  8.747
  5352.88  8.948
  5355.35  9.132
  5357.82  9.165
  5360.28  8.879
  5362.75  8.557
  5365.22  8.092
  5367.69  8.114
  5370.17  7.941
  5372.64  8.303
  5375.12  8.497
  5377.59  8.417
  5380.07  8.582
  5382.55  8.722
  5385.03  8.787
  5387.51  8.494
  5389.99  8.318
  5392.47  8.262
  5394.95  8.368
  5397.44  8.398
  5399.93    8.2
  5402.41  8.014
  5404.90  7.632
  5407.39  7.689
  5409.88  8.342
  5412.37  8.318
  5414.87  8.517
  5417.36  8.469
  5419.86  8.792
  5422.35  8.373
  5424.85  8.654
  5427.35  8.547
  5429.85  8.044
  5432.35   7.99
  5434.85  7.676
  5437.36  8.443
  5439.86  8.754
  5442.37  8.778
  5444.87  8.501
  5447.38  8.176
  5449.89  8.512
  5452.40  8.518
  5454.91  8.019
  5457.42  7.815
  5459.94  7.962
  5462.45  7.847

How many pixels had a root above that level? 20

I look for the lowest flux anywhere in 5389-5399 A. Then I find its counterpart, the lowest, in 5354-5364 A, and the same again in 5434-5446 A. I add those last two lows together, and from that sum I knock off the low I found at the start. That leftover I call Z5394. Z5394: 8.0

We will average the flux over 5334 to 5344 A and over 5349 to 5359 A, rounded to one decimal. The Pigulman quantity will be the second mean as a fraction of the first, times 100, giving 104.2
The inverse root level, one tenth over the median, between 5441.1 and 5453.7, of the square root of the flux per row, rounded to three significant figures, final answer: 0.0343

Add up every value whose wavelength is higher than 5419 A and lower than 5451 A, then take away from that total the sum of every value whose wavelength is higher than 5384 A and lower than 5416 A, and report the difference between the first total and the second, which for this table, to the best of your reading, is 1.9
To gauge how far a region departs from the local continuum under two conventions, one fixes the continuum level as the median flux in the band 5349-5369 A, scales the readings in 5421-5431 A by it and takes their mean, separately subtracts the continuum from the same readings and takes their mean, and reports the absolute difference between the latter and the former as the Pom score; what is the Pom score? 1.36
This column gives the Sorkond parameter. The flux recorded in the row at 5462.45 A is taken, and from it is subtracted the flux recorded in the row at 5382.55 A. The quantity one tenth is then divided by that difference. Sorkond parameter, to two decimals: -0.11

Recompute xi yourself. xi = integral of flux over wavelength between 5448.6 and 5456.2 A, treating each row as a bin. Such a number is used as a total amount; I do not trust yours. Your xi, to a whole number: 63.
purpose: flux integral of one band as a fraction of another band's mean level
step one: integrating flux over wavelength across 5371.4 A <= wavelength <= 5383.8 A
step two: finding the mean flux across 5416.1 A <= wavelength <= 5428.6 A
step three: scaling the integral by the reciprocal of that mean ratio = 12.3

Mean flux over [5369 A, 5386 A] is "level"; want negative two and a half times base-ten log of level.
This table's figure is -2.32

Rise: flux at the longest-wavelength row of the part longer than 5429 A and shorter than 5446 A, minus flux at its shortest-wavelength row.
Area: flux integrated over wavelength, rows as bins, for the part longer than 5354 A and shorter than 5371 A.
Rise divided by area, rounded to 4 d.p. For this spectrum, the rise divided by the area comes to 0.0031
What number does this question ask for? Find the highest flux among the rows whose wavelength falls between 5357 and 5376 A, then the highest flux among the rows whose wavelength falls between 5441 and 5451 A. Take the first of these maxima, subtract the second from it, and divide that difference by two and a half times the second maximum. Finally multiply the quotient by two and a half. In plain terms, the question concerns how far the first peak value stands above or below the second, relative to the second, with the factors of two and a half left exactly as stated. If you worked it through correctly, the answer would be 0.044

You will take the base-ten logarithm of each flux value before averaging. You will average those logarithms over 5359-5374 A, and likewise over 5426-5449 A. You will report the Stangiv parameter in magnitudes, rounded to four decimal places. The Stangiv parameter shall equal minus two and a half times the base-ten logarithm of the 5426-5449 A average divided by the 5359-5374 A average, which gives -0.0005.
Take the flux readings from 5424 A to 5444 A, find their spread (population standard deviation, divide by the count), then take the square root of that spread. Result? 0.62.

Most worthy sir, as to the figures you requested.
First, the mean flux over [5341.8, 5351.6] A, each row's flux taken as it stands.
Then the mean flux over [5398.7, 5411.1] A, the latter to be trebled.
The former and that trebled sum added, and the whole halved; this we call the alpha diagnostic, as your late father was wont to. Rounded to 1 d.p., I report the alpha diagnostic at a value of 16.2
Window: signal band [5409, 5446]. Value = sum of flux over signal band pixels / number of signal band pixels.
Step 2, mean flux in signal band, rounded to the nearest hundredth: 8.41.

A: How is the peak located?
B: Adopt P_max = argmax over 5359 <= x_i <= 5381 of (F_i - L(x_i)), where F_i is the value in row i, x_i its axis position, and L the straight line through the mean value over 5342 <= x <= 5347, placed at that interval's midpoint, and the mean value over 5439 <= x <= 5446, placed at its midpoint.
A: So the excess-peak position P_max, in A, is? 5360.28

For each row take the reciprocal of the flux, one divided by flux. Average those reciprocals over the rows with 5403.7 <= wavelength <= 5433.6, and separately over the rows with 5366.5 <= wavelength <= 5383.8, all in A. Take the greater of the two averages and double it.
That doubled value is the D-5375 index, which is 0.242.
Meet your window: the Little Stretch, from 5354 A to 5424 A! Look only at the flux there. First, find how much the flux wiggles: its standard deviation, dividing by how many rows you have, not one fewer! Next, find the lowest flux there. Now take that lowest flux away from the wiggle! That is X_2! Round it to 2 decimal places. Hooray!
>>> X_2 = -7.27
